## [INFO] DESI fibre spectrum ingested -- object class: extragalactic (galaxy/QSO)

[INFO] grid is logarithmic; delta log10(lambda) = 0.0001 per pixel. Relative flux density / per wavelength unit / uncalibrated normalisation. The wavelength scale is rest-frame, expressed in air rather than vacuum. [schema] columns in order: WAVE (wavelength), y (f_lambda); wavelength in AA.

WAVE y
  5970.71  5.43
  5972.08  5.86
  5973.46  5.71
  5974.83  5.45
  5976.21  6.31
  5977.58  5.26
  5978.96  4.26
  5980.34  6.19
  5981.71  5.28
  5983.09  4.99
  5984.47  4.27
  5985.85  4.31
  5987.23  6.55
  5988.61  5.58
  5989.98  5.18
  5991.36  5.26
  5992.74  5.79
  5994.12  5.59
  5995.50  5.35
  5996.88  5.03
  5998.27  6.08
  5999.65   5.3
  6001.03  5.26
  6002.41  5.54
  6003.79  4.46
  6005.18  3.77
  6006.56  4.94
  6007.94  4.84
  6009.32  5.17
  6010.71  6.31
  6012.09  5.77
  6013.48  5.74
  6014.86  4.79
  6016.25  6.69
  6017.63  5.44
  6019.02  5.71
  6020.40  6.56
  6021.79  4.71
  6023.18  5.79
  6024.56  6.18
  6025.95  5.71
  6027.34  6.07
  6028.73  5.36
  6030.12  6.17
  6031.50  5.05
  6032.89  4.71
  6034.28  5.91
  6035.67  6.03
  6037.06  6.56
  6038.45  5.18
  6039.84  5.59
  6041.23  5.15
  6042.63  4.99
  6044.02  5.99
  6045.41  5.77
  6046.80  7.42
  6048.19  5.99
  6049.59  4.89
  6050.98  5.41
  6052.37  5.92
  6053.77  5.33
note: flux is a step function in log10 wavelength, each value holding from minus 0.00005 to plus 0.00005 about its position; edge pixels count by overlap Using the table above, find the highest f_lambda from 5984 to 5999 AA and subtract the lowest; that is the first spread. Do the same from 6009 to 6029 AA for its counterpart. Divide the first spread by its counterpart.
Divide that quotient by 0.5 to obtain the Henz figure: 2.3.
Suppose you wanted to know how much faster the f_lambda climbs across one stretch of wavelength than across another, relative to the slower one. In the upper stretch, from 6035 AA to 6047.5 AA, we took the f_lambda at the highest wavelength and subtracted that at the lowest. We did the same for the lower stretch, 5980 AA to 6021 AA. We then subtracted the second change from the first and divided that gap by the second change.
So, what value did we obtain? 2.8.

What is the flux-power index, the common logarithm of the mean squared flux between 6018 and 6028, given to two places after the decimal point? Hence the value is 1.53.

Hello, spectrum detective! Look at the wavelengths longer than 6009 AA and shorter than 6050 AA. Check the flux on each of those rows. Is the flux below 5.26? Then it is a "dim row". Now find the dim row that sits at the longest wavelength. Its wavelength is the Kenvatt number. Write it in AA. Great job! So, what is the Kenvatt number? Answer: 6049.59 AA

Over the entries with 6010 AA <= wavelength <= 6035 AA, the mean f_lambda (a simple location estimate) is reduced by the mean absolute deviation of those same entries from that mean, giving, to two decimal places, 5.24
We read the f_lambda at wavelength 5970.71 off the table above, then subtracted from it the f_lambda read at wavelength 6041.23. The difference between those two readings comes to 0.3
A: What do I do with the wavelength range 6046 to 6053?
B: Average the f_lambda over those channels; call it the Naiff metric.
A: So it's 5.93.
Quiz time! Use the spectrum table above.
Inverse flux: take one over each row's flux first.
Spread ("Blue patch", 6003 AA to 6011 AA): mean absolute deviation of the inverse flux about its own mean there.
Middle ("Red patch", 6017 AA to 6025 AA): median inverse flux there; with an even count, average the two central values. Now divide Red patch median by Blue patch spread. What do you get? 7.2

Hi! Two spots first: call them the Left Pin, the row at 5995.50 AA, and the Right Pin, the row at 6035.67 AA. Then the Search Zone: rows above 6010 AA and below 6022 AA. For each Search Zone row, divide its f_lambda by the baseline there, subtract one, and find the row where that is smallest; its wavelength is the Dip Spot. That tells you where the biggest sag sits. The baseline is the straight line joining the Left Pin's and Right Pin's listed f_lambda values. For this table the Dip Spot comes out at 6021.79 AA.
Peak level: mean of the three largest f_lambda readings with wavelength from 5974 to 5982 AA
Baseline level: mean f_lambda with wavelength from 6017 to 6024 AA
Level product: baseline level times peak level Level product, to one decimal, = 33.8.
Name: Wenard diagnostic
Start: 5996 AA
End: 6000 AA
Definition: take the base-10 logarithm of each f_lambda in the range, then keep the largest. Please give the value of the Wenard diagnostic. 0.78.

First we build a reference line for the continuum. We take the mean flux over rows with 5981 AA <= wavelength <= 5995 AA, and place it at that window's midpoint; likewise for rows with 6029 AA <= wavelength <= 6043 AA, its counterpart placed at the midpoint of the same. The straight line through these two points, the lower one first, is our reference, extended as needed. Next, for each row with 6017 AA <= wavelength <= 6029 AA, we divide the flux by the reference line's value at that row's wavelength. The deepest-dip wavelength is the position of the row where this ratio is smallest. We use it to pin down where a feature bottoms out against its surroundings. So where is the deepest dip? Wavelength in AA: 6021.79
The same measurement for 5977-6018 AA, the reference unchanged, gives 6005.18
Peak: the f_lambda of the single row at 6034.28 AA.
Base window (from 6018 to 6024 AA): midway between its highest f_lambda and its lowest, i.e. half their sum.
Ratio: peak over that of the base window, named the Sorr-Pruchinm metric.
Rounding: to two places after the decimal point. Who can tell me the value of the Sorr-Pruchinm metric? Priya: 1.05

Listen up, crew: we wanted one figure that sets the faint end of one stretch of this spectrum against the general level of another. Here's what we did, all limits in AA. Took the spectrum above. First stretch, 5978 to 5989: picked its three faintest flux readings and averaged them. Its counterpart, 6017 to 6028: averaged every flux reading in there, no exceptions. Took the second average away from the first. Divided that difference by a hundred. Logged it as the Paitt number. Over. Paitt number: -0.015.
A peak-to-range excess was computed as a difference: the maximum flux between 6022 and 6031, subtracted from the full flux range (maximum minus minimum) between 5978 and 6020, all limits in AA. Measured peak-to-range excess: -3.3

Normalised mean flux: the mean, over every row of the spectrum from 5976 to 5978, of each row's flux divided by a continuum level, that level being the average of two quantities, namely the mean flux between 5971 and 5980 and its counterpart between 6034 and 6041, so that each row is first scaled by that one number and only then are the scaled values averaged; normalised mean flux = 1.02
